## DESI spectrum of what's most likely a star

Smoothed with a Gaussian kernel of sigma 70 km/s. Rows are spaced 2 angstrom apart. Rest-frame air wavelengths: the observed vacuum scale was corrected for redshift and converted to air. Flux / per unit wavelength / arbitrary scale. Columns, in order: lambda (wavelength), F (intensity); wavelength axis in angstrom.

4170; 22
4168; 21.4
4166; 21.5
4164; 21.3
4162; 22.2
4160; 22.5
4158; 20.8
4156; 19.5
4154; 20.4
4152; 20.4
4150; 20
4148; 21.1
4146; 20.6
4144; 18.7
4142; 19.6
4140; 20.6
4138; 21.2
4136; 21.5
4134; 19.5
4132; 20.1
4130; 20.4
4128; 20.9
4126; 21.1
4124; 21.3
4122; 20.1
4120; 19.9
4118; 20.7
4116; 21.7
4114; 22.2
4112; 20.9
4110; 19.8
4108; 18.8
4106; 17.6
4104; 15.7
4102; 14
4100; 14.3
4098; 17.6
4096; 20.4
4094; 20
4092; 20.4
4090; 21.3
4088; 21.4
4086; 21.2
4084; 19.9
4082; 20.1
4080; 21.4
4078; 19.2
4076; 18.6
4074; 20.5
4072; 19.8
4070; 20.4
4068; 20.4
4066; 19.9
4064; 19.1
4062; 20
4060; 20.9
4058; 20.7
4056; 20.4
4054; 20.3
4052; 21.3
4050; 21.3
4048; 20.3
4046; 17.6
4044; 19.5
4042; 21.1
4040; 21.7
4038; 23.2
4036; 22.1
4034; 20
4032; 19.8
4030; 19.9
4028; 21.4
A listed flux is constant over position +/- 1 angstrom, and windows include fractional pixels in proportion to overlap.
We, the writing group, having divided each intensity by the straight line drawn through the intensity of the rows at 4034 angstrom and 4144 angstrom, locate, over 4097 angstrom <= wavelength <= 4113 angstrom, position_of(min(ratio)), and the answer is 4102 angstrom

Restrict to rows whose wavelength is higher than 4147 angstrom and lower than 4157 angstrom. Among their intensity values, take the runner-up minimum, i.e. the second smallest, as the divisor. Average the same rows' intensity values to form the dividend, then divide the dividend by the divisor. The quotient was 1.01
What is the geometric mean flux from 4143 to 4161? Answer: 20.4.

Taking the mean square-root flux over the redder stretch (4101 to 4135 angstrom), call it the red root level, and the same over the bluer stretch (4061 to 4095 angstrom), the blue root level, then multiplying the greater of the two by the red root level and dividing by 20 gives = 1.00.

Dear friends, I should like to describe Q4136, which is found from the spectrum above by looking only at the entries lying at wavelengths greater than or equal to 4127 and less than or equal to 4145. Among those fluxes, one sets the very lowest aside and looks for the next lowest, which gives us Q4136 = 19.5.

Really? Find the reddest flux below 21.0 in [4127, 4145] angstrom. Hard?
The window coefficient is 4144 angstrom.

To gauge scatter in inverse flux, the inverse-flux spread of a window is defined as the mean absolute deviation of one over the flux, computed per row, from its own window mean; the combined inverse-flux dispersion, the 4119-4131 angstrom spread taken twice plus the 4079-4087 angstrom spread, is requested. 0.0038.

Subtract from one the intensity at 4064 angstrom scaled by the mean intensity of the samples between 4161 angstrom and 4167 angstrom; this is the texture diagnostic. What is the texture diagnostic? 0.12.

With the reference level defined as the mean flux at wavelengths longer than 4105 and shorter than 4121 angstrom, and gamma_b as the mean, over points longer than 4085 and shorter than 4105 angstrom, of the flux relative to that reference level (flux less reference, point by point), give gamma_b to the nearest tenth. -1.6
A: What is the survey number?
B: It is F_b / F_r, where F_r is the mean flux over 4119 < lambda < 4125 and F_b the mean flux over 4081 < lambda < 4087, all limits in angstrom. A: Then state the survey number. 1.00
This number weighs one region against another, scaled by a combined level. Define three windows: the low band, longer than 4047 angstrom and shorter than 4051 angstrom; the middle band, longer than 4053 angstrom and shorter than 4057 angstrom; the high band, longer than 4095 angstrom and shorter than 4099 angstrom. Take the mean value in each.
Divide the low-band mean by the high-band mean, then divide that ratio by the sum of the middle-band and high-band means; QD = 0.0278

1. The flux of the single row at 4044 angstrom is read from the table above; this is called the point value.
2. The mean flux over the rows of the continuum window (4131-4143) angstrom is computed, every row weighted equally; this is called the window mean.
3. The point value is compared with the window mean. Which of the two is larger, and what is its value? 20.4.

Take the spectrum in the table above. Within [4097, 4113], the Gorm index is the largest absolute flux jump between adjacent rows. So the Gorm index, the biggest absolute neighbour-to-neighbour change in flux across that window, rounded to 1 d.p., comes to 3.3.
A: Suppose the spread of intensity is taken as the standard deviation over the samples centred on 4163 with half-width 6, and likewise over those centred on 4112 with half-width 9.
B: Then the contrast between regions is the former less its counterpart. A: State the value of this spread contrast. -1.4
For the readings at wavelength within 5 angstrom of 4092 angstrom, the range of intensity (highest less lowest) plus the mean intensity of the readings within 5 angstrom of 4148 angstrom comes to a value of 21.6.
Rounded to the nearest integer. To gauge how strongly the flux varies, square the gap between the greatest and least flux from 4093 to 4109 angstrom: 41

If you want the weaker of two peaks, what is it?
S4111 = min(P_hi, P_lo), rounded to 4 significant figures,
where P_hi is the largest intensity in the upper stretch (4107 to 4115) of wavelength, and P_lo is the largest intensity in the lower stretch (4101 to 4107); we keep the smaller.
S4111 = 17.60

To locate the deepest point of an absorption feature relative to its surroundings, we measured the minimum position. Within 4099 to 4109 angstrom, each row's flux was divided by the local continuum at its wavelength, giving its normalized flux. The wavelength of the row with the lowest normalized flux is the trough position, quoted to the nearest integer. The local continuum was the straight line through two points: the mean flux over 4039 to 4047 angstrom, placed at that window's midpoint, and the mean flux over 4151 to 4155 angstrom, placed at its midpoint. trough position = 4102 angstrom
